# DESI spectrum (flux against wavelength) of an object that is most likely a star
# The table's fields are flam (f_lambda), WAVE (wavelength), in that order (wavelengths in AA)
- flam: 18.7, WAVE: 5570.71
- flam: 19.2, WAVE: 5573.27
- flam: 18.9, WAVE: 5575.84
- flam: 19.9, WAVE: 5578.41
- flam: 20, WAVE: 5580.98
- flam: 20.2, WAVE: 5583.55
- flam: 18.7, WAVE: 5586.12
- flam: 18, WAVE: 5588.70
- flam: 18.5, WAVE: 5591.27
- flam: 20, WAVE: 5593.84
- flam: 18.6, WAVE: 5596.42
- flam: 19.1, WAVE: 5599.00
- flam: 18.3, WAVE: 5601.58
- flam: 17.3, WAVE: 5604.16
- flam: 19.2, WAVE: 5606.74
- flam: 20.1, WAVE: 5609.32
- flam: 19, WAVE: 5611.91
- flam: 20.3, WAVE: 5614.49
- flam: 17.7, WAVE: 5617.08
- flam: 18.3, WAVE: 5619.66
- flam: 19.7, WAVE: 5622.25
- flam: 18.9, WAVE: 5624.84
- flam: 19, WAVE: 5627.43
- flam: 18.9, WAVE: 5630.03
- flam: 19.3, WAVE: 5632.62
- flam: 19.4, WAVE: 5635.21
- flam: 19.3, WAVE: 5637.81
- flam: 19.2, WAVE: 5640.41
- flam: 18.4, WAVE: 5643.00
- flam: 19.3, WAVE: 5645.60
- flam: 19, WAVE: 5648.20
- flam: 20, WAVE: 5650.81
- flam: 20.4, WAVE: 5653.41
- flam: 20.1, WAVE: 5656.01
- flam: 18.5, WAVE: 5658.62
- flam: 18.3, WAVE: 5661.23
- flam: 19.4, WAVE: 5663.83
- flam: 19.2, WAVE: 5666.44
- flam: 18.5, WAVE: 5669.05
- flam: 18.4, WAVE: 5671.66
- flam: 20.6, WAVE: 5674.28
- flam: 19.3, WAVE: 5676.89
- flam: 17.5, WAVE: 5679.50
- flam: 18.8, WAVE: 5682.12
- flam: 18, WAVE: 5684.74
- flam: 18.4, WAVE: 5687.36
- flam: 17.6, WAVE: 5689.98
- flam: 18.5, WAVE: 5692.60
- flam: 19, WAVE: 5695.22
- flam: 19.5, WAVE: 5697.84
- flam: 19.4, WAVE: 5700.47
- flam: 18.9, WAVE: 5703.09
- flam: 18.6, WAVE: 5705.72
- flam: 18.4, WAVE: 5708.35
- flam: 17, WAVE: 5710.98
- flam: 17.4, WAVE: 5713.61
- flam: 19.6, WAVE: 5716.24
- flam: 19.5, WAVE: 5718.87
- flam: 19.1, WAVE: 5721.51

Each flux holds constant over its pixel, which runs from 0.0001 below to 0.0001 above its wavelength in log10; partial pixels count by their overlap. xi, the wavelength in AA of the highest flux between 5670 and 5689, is 5674.28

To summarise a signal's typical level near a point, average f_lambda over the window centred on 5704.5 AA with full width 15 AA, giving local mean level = 18.6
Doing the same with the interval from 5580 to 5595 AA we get 19.2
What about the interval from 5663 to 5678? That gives 19.2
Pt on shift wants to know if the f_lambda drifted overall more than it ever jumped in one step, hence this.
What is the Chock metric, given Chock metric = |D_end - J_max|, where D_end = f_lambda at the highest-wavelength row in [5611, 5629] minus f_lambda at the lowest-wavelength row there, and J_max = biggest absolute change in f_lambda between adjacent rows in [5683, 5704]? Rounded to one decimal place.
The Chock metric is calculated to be 0.9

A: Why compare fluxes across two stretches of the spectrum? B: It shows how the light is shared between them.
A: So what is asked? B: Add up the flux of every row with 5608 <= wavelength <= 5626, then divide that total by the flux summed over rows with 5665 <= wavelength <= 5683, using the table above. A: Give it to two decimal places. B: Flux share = 1.01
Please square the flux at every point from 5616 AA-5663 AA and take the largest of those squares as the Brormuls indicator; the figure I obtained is 416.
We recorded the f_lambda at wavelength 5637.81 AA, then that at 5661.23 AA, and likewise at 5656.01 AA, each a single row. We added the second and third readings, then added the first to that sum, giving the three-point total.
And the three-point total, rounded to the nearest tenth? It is 57.7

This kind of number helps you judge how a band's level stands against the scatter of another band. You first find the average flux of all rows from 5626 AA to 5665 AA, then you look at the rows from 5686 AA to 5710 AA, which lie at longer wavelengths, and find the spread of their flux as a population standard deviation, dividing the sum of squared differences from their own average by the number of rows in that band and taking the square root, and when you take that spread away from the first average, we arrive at 18.7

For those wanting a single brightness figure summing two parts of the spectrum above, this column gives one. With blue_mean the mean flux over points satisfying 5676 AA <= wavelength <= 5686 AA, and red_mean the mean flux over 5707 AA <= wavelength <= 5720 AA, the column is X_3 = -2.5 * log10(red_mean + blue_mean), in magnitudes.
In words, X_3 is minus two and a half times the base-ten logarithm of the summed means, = -3.91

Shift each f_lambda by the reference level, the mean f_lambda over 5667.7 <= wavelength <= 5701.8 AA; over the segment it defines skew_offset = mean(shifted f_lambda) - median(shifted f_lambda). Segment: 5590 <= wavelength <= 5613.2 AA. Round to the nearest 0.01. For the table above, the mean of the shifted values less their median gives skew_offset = -0.10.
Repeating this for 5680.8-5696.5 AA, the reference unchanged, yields -0.07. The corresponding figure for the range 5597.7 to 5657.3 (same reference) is -0.06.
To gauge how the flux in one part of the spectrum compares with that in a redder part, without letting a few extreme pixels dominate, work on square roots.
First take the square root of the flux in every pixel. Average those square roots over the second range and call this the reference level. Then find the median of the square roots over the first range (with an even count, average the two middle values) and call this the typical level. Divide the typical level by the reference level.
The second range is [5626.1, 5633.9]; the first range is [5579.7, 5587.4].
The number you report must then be 1.02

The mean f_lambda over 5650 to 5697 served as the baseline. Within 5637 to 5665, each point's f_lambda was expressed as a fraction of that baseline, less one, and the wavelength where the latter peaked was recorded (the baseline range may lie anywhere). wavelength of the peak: 5653.41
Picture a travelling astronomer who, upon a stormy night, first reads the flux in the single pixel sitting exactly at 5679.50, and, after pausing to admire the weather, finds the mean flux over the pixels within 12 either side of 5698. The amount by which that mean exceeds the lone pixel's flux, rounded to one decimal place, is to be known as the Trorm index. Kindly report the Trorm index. 1.2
